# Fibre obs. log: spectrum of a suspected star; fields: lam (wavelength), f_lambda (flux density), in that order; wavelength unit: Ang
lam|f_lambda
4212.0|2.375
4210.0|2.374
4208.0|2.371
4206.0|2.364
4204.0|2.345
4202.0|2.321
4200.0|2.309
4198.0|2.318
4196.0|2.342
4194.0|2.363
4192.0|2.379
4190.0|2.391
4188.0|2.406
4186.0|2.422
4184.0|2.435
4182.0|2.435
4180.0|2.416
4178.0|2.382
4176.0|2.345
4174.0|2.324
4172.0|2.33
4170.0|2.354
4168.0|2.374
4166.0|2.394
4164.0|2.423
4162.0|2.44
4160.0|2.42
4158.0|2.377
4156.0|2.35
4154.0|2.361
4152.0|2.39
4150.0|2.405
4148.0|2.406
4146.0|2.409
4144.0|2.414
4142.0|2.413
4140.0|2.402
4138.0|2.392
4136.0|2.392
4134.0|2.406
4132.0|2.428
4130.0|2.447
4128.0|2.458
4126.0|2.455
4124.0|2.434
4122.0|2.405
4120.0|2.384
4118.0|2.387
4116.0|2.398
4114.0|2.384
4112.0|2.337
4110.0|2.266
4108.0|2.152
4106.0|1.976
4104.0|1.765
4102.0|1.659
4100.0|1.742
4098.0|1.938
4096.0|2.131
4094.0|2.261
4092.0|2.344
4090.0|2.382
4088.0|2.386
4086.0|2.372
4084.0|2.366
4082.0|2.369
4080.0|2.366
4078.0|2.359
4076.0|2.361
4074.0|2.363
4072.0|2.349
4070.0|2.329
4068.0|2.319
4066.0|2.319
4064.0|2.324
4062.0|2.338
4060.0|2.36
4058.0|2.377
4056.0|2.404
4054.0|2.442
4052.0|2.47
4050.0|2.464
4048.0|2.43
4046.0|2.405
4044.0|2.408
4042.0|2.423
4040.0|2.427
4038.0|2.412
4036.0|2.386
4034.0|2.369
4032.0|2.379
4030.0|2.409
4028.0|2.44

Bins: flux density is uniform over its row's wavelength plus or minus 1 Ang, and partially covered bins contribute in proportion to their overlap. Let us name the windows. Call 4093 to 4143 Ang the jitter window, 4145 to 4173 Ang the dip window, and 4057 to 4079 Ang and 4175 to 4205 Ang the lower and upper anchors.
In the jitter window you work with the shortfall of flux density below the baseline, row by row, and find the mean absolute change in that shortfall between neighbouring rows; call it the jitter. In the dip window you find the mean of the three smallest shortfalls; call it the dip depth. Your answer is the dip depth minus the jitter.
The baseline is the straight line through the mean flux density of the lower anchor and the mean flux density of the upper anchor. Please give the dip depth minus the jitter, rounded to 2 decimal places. -0.12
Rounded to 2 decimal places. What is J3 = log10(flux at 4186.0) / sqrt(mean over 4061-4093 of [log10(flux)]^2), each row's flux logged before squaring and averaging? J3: 1.03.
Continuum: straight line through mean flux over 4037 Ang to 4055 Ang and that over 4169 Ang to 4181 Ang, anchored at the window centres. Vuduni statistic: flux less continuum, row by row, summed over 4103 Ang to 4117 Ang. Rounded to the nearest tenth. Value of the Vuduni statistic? -1.5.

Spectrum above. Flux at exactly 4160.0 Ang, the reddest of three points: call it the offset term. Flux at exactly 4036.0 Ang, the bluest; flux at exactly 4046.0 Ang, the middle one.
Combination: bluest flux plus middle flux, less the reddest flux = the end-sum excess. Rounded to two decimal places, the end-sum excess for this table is 2.37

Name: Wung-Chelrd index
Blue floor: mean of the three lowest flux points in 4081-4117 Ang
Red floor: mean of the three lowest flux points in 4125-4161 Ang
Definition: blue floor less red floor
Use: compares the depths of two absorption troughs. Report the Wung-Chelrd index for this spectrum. -0.6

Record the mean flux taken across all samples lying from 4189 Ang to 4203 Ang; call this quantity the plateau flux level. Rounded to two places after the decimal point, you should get 2.35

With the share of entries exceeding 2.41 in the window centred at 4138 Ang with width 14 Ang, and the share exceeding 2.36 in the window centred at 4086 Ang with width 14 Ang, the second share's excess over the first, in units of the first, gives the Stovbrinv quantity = 1.0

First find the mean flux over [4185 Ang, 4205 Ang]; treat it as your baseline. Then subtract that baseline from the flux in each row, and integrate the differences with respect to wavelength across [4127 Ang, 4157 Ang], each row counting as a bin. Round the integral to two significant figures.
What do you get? 1.4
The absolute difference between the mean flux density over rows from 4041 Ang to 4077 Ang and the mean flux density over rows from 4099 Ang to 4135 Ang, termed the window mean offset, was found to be 0.133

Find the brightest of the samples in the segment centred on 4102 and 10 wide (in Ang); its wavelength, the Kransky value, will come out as 4106.0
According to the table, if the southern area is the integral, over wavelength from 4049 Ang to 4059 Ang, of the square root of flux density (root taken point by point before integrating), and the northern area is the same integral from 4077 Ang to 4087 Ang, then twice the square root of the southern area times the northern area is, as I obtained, 31.0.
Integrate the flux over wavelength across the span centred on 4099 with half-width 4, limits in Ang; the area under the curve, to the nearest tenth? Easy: 14.9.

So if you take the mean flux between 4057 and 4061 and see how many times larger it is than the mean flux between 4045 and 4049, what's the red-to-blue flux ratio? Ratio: 0.98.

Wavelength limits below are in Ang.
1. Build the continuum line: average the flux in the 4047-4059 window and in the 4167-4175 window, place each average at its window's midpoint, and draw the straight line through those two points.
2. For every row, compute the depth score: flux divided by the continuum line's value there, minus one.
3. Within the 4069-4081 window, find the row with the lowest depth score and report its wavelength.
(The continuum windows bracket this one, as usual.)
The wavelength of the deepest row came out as 4070.0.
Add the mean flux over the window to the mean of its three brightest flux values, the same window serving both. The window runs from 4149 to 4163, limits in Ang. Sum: 4.81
